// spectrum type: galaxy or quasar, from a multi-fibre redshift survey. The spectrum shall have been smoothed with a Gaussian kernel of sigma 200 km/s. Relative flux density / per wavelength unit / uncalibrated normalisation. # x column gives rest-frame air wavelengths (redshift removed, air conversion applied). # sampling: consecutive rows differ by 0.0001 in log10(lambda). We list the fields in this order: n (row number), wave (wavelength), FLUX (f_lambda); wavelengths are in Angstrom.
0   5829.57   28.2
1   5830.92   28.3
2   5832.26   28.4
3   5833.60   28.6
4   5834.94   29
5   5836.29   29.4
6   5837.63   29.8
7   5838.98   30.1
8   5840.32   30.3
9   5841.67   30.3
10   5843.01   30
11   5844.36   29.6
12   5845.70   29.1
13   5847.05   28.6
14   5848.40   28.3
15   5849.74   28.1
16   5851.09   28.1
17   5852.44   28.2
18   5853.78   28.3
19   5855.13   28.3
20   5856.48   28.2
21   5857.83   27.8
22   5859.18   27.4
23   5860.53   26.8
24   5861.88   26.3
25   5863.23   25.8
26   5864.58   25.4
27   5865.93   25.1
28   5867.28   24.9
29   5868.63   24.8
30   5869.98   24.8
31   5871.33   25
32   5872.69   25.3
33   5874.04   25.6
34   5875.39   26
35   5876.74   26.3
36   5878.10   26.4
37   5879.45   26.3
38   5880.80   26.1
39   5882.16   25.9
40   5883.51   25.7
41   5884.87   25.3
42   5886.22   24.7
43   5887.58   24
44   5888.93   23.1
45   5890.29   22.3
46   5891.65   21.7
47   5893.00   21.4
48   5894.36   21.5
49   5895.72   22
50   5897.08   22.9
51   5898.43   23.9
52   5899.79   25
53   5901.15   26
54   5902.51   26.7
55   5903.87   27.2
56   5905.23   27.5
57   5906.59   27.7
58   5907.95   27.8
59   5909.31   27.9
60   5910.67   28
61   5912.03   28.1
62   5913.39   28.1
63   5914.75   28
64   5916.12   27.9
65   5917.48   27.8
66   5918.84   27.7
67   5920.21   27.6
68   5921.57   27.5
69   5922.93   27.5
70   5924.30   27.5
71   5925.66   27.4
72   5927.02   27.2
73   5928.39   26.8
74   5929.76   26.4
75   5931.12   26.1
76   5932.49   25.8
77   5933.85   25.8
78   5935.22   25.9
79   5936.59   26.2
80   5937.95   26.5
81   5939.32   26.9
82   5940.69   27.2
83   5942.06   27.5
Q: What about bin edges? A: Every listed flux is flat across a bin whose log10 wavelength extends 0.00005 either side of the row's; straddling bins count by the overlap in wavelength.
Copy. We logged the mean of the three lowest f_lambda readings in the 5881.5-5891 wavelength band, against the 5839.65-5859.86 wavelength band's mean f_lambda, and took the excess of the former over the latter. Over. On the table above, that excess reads -6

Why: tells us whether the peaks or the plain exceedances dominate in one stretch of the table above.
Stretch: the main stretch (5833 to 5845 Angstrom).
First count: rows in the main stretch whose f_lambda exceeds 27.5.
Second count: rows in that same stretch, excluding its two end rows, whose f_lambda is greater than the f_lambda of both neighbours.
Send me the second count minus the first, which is -9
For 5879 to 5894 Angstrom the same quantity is 0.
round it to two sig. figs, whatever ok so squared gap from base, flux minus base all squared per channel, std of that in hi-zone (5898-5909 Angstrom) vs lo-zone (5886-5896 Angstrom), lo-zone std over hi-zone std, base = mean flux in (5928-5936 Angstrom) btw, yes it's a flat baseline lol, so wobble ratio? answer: 4.9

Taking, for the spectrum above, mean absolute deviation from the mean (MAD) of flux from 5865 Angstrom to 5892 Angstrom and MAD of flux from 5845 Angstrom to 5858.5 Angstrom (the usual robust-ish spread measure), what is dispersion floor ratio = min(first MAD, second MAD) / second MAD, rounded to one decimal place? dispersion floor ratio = 1.0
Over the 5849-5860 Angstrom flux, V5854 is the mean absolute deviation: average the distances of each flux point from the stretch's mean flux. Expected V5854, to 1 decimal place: 0.2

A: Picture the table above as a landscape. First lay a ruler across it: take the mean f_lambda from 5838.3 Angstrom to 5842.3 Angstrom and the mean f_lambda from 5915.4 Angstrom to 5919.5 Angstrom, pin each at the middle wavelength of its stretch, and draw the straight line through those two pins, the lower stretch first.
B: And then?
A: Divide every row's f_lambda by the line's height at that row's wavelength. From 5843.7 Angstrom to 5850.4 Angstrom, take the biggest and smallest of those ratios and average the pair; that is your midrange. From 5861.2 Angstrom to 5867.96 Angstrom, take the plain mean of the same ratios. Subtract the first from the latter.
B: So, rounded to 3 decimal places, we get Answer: -0.096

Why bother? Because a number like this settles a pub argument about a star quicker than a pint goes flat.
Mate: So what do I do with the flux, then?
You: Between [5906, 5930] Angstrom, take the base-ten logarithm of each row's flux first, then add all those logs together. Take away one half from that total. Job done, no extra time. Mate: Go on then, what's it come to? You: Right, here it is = 25.4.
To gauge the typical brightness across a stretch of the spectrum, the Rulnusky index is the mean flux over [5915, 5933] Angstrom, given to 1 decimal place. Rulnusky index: 27.2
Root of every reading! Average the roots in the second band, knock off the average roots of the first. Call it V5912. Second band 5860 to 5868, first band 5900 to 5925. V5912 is -0.18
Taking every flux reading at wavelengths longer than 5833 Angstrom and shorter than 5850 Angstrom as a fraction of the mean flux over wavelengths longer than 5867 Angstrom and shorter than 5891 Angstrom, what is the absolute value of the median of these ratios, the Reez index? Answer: 1.17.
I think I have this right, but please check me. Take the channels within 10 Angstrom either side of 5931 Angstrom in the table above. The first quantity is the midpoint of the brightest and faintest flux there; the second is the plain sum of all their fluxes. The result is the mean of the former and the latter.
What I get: 214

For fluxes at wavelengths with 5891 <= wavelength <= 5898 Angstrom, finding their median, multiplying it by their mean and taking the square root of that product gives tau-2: 21.8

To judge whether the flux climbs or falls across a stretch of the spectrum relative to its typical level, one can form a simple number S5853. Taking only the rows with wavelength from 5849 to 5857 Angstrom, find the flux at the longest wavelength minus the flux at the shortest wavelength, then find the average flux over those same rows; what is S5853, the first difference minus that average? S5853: -28.1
